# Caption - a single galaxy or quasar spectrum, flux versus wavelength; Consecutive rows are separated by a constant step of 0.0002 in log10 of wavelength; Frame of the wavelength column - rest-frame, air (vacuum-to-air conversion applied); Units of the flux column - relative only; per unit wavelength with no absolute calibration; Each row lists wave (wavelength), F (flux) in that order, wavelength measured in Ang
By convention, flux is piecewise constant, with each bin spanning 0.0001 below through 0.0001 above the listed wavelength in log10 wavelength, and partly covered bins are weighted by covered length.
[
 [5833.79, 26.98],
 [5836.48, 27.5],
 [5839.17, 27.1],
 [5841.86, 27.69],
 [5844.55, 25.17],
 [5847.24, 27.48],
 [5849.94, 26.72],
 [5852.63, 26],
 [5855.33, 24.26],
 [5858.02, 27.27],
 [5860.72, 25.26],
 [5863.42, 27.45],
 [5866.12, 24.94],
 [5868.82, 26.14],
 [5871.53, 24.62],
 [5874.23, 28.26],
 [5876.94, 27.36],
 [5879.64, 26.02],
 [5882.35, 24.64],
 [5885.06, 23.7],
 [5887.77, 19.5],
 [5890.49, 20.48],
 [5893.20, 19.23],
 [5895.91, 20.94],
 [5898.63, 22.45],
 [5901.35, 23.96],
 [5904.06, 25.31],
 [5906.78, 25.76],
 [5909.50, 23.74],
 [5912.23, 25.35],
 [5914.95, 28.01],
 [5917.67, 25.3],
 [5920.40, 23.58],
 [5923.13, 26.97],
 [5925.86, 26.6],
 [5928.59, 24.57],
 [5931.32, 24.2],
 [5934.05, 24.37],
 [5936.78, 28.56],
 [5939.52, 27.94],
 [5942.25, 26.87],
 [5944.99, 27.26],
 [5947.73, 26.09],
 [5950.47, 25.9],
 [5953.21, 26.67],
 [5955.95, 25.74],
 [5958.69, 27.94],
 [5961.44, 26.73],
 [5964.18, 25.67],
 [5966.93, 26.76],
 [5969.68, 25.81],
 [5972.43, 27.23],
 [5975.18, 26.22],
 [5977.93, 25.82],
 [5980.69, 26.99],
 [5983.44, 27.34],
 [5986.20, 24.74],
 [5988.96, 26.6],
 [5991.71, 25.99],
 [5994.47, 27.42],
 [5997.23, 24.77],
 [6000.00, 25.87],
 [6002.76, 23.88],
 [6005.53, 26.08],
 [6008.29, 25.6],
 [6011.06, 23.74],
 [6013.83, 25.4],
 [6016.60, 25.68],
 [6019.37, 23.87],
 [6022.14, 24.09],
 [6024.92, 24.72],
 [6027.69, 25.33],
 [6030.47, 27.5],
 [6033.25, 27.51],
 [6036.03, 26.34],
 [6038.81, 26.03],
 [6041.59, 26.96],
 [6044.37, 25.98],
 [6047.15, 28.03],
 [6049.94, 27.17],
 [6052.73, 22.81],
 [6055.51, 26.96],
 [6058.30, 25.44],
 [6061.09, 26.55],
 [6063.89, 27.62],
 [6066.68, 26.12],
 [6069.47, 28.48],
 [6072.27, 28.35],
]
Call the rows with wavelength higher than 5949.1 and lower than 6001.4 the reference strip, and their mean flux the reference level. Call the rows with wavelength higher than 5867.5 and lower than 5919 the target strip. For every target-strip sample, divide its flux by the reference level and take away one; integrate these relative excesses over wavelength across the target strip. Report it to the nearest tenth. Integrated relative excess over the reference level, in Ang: -4.1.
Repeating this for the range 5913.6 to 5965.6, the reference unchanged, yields -0.1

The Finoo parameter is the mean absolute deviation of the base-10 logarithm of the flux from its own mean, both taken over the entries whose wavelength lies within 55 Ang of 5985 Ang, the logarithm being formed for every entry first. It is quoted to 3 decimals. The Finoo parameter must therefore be 0.016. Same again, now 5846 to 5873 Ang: 0.017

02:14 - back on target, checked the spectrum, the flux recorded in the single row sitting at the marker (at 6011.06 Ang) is 23.74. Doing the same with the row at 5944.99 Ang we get 27.26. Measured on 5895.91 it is 20.94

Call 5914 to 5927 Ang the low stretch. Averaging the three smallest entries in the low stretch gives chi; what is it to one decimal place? 25.2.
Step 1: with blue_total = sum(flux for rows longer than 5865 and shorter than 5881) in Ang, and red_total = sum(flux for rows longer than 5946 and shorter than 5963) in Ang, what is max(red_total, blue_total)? 159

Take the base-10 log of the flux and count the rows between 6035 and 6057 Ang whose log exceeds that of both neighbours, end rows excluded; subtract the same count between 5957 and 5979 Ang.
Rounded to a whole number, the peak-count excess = 0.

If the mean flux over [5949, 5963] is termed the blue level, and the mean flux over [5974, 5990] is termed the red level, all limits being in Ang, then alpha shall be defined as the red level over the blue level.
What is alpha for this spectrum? 0.99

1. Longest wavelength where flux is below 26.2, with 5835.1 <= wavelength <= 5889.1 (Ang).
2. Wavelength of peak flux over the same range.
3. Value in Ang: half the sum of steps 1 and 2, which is 5881.0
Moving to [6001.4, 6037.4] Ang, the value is 6030.5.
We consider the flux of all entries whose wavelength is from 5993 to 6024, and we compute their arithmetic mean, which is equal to 25.1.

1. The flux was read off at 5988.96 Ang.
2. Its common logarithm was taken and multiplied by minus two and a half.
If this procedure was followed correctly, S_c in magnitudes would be -3.56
